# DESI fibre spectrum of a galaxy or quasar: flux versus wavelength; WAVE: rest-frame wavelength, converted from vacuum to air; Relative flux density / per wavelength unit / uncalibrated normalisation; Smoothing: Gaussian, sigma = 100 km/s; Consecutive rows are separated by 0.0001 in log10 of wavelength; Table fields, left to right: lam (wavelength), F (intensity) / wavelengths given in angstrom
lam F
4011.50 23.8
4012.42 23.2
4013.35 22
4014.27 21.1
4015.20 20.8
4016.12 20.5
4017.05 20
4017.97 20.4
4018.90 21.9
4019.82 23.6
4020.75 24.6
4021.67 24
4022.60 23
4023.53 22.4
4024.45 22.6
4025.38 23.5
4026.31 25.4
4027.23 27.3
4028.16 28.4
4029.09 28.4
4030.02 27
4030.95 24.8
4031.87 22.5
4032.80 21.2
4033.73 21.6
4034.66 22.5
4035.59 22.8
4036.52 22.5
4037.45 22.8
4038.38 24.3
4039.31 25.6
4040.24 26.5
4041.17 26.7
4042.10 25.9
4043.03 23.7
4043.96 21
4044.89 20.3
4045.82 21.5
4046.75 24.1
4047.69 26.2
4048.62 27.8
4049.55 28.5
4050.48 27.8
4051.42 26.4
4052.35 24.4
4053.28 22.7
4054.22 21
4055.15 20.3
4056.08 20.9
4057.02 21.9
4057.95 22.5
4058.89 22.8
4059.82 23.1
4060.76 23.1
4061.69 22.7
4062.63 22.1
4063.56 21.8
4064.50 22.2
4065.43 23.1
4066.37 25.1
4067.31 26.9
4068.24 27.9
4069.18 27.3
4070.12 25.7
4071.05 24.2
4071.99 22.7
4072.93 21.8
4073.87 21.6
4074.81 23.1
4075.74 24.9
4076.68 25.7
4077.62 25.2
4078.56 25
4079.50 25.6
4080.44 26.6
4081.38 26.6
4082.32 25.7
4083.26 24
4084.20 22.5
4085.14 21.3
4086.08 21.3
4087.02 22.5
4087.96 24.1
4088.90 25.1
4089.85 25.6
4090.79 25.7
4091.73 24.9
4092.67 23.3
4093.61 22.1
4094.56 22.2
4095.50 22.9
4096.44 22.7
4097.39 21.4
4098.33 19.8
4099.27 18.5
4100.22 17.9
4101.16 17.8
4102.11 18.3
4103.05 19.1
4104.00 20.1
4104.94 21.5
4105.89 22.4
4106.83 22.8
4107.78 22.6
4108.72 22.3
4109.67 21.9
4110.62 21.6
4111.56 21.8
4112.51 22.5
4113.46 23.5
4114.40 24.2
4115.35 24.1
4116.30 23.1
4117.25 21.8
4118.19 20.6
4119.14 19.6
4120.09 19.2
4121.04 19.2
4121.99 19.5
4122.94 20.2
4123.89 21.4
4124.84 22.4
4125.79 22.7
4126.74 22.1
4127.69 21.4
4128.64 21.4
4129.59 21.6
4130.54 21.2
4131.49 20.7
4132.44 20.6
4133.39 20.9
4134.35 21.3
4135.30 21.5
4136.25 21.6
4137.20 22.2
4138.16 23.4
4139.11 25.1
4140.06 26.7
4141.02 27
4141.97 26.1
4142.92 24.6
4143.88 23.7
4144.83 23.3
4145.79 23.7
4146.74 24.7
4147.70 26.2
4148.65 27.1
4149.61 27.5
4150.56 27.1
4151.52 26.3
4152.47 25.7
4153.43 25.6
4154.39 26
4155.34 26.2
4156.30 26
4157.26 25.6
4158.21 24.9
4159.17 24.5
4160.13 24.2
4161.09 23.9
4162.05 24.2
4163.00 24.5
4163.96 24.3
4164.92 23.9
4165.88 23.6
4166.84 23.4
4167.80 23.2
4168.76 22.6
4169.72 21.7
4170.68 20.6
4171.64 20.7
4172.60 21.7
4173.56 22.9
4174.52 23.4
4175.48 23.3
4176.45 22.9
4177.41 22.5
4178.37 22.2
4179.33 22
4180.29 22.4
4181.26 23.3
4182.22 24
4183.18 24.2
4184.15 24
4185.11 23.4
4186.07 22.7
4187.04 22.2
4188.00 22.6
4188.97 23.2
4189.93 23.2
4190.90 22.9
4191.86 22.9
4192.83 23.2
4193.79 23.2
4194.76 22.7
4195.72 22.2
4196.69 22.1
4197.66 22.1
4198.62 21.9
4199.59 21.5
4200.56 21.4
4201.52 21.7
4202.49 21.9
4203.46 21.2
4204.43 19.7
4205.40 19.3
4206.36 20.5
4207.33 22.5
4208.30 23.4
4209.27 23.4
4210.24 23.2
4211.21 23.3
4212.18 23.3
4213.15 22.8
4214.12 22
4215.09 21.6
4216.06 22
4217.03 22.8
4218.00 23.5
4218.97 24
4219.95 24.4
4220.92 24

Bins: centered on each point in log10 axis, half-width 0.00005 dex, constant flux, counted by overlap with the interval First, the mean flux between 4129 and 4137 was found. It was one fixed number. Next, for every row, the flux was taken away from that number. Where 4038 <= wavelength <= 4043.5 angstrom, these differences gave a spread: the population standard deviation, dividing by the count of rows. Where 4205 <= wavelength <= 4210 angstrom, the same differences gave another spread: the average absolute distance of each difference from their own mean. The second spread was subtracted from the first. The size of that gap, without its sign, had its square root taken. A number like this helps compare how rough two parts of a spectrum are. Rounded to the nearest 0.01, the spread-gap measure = 0.66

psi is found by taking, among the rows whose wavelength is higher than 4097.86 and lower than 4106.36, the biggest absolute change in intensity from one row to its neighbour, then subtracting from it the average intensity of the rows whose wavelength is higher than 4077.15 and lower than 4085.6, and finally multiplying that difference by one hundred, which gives -2332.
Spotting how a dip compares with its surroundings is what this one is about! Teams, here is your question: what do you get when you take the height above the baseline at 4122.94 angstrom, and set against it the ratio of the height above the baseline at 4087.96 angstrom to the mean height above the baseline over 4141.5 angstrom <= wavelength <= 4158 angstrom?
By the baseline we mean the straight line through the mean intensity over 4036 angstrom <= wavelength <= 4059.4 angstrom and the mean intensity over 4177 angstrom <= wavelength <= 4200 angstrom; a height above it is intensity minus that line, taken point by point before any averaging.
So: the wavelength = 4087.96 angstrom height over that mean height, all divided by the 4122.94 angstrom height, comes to -0.1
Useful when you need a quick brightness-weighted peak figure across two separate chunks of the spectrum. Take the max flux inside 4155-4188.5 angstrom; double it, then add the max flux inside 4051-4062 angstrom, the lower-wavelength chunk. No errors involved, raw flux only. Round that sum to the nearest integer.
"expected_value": 79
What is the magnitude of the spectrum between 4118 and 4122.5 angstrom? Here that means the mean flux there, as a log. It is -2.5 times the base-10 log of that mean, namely -3.23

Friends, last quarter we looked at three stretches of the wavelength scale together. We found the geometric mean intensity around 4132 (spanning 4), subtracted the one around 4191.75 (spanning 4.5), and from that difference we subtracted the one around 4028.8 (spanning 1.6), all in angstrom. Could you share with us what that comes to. -30.6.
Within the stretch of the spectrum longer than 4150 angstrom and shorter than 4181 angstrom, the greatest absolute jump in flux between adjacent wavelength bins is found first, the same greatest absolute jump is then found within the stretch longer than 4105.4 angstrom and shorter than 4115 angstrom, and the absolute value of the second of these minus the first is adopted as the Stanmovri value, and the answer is 0.20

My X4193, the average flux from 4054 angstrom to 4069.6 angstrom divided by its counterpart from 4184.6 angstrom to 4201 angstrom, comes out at 1.03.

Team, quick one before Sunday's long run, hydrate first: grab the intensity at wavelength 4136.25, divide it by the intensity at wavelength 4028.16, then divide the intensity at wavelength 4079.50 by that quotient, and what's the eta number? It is 34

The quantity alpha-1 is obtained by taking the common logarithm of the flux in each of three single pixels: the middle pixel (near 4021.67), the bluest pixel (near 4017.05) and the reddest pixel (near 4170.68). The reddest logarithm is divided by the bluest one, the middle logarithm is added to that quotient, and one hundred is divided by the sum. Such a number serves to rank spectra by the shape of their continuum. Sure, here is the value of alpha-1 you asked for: 41.8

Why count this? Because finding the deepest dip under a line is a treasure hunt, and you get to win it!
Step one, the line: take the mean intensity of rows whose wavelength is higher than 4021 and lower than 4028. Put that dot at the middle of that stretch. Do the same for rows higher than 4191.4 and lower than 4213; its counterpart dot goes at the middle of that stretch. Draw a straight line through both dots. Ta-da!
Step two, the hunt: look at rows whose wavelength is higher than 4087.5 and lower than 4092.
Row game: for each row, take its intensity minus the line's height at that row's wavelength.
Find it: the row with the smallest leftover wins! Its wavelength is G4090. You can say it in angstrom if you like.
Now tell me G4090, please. 4087.96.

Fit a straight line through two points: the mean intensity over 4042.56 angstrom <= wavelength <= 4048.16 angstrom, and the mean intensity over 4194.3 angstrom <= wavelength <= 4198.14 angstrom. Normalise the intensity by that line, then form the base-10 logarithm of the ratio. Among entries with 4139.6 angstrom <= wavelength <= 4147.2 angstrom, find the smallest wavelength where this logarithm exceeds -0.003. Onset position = 4140.06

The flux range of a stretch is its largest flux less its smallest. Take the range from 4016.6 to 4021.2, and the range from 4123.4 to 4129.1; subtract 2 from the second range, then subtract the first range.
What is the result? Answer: -5.3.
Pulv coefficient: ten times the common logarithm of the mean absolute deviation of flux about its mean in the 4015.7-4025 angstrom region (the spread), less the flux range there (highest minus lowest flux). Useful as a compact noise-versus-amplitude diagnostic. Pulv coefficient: -3.5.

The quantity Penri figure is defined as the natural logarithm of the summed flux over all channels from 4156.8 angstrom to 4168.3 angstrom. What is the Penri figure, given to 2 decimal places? 5.67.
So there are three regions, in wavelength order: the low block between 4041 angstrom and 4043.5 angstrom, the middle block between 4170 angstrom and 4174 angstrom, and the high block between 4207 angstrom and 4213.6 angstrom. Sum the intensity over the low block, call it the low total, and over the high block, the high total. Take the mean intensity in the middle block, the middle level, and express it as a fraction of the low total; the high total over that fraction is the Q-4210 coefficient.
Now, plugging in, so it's 575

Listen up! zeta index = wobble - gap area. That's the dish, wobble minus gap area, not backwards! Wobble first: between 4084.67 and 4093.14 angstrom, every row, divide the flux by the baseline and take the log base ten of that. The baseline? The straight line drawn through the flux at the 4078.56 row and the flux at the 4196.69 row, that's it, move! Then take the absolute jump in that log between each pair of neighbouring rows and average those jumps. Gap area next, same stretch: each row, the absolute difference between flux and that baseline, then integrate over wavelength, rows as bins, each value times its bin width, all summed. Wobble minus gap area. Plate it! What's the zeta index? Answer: -13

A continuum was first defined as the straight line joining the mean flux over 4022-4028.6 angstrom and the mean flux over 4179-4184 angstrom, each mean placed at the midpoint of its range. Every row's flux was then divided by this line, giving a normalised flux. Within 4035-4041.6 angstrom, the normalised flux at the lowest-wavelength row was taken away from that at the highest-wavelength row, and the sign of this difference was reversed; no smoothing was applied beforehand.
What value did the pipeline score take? -0.16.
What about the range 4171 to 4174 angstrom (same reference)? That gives -0.10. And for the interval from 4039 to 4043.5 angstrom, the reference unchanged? 0.08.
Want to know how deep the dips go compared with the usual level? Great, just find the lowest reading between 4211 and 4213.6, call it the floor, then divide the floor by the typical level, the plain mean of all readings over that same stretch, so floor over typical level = 0.986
